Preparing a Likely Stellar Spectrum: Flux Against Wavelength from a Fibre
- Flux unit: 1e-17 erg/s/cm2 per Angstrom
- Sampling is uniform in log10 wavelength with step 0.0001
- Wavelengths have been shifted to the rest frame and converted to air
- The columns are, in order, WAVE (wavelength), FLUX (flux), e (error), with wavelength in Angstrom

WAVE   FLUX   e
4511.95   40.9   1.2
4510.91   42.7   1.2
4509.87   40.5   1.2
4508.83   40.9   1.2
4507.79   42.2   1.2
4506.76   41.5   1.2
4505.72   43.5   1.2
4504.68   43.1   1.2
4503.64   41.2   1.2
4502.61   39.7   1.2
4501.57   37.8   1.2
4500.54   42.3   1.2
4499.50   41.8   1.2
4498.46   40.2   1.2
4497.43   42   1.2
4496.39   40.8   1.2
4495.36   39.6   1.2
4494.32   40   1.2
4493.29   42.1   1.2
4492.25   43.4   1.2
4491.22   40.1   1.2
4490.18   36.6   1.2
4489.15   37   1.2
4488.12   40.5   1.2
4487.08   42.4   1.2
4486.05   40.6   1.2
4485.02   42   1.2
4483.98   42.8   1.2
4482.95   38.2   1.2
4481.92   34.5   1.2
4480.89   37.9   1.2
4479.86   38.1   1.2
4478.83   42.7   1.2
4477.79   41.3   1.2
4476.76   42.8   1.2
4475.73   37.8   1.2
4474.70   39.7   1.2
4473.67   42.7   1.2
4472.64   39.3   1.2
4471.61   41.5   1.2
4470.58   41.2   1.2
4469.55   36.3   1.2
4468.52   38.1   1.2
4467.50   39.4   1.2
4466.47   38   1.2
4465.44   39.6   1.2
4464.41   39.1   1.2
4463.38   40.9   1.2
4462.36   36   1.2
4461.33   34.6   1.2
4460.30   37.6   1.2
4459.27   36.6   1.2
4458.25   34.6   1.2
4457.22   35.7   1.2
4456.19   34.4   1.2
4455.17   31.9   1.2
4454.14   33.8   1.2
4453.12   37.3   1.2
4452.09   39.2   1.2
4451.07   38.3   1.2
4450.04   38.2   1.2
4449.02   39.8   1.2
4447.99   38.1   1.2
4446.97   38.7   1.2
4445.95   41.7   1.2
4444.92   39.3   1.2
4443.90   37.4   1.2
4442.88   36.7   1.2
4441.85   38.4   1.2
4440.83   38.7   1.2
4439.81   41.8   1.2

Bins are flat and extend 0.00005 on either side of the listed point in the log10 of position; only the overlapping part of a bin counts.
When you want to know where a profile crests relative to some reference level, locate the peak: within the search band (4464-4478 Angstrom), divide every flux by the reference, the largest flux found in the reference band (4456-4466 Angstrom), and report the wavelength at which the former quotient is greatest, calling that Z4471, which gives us 4476.76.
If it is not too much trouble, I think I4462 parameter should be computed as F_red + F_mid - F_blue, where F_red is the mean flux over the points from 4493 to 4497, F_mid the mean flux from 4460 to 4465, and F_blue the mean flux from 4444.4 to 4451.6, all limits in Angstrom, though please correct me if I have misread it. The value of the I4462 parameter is 39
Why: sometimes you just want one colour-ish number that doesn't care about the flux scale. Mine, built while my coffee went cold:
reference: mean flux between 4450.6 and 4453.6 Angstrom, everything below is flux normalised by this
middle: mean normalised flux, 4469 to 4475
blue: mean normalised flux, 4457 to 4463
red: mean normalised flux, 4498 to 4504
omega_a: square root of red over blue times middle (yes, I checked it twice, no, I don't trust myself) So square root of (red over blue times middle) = 1.09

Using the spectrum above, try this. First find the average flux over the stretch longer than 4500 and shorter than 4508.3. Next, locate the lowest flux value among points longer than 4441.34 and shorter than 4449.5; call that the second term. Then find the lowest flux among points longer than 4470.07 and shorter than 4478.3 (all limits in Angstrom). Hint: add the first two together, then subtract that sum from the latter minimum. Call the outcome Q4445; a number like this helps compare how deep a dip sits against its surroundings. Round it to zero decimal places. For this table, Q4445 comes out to -40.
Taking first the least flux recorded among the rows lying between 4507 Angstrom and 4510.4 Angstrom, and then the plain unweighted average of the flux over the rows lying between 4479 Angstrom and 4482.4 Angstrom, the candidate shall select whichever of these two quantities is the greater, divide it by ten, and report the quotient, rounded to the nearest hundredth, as 4.05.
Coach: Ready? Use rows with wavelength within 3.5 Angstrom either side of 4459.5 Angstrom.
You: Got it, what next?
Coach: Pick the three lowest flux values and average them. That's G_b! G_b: 35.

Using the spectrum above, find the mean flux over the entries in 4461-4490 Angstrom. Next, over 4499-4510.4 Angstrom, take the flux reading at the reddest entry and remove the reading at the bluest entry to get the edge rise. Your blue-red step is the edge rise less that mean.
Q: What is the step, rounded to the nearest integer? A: -41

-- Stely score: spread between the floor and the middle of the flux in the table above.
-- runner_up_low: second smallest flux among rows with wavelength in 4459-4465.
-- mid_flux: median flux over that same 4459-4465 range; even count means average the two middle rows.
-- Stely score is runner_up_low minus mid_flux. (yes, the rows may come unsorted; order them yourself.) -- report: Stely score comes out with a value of -1.10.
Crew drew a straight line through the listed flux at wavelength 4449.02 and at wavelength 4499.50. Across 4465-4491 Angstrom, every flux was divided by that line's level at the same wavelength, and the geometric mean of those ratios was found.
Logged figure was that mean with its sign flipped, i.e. -0.967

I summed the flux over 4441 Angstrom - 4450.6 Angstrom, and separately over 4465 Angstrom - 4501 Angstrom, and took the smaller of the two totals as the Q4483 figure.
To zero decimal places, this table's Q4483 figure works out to 348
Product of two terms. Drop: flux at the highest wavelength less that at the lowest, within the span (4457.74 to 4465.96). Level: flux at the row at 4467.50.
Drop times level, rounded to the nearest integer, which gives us 197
